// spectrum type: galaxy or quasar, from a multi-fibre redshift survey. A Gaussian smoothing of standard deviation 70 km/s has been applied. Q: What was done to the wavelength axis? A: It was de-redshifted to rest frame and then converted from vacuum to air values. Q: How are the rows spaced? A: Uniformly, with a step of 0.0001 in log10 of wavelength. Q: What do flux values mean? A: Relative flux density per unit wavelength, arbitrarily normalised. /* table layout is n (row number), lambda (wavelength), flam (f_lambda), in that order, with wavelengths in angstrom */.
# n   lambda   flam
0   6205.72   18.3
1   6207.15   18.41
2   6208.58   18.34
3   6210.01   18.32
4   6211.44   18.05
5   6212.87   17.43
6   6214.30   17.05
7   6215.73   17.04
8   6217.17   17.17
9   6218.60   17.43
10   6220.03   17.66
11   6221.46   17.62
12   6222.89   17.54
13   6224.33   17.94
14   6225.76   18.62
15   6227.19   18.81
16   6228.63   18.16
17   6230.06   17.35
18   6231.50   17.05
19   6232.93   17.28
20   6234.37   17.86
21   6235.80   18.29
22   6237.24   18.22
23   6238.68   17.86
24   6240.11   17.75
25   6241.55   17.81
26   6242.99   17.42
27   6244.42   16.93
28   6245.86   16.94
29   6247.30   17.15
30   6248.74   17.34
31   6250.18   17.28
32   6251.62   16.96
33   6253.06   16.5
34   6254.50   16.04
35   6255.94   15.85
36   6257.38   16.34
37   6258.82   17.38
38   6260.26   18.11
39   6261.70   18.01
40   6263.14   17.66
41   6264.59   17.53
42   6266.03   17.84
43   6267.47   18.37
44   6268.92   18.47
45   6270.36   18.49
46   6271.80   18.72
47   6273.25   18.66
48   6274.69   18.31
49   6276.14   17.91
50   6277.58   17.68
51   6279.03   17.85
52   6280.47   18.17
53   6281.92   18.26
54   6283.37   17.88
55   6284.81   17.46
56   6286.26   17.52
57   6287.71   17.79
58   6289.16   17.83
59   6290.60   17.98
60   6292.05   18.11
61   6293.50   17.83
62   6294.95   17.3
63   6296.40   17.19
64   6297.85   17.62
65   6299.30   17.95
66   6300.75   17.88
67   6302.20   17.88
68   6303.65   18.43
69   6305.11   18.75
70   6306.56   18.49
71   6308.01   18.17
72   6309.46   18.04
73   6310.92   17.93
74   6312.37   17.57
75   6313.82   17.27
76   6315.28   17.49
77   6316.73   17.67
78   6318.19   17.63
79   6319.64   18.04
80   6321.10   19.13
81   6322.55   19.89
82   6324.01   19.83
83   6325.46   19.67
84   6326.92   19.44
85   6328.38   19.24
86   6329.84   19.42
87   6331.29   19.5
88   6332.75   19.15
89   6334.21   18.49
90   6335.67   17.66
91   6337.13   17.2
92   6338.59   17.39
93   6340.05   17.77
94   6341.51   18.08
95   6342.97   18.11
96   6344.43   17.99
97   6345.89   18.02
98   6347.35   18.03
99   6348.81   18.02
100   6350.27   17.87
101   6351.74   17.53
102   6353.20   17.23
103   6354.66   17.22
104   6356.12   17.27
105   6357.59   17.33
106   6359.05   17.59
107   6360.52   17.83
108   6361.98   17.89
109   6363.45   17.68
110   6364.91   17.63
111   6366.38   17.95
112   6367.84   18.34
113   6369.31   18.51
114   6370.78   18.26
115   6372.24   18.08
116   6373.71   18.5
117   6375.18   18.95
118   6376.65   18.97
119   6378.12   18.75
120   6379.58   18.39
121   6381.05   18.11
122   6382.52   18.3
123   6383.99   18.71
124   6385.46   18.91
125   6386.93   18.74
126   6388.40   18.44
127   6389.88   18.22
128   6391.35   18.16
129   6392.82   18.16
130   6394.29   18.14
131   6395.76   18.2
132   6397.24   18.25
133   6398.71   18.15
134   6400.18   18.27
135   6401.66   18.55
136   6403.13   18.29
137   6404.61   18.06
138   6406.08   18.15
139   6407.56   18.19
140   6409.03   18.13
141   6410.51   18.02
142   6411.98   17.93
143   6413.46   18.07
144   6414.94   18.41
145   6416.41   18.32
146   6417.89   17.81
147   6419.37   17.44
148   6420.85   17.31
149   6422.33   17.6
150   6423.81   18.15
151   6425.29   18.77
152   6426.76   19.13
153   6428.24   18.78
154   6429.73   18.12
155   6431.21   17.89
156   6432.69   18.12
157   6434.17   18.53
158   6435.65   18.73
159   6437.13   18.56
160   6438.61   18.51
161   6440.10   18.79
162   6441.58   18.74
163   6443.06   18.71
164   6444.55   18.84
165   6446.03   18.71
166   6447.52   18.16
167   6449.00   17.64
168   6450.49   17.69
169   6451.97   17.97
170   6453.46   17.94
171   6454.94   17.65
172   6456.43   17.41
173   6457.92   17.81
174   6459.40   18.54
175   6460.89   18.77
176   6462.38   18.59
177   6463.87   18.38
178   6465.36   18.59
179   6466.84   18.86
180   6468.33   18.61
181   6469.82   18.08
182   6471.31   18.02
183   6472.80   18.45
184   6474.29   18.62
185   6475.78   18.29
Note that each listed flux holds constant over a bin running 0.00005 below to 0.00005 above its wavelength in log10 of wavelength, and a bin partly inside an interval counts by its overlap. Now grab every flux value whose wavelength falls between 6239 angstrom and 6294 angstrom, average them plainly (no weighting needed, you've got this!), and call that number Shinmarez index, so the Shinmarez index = 17.6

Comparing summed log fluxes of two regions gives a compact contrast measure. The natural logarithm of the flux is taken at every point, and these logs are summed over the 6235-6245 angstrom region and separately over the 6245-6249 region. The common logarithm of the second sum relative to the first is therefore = -0.4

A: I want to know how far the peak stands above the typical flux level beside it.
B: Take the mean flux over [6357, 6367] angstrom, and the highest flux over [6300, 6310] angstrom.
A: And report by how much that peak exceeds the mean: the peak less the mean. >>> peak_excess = 1.05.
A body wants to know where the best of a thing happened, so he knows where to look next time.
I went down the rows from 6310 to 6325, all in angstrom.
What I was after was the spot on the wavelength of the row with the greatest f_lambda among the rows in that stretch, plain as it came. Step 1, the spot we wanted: 6322.55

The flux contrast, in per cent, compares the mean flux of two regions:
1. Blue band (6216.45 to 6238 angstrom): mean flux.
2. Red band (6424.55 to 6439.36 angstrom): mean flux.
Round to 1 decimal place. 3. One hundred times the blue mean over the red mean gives 96.1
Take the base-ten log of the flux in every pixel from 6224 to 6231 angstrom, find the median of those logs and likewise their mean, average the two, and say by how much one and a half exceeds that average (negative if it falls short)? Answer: 0.241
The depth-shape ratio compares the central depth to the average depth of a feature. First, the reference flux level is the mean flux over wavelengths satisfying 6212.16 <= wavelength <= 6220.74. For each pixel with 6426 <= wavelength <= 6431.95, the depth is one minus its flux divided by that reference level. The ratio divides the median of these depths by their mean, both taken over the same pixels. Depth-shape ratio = 0.97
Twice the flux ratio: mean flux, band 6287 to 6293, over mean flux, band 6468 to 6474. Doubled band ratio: 1.96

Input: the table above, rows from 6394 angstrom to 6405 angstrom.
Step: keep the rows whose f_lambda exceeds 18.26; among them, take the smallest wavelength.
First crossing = 6400.18 angstrom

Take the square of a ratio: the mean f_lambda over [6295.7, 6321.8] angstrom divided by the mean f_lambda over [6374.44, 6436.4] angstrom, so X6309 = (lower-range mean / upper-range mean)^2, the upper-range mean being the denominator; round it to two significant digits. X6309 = 0.96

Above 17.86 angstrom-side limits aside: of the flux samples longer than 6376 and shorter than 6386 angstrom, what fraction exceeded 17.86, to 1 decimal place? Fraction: 1.0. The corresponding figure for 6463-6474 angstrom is 1.0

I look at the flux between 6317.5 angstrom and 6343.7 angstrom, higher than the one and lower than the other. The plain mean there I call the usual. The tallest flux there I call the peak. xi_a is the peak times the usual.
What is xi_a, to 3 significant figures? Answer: 371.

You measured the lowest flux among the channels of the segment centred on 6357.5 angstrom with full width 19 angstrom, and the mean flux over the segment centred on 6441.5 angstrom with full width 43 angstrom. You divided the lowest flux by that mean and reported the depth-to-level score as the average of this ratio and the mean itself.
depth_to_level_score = 9.61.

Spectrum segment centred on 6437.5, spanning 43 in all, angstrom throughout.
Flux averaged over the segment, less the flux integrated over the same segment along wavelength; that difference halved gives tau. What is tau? -382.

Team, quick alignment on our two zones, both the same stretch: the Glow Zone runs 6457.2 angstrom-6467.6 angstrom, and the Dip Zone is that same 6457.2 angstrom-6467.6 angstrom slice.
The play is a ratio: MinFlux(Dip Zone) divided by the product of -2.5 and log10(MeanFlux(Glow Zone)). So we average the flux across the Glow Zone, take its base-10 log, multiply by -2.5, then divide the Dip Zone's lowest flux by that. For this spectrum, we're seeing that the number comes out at -5.62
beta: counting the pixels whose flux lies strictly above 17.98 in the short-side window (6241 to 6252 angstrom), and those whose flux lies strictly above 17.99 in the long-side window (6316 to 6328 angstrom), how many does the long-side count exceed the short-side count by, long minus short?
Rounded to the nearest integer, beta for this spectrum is 6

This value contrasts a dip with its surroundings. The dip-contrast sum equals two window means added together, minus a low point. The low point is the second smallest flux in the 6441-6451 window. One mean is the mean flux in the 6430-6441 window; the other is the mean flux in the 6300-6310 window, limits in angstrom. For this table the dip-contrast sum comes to 19.0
